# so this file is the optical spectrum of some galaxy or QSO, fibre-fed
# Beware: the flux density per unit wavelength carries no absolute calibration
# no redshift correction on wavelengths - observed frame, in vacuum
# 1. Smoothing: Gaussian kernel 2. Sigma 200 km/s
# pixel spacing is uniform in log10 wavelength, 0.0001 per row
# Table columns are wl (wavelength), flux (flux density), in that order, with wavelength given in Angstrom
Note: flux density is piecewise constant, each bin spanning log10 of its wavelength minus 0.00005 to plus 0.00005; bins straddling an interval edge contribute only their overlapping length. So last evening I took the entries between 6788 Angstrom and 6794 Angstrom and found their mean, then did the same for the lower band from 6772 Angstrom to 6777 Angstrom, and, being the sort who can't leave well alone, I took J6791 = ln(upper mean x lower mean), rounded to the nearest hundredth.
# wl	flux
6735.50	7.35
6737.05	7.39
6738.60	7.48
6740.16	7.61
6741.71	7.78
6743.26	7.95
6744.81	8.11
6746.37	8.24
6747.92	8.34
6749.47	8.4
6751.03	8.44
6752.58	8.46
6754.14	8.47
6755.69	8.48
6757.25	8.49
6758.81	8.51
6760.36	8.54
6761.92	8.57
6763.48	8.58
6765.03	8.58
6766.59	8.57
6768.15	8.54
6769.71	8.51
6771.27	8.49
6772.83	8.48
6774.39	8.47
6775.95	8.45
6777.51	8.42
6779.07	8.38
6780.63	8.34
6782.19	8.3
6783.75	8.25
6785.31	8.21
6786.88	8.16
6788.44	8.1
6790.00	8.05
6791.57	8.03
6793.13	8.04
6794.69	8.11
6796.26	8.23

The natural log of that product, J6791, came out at 4.22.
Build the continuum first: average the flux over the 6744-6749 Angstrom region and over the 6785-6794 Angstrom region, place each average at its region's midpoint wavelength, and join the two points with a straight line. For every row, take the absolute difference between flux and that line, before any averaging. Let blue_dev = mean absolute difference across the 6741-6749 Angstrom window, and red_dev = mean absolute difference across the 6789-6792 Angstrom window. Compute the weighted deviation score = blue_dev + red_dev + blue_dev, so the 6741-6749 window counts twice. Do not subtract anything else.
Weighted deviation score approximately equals 0.45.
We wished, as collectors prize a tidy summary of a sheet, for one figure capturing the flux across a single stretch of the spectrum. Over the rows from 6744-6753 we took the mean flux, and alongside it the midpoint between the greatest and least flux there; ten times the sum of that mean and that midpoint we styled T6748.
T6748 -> 166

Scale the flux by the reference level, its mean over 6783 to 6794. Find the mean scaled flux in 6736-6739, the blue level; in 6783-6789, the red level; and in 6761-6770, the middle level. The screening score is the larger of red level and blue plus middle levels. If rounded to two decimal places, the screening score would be 1.97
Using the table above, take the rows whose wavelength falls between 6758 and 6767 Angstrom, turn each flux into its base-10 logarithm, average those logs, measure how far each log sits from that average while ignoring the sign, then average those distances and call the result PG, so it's 0.0011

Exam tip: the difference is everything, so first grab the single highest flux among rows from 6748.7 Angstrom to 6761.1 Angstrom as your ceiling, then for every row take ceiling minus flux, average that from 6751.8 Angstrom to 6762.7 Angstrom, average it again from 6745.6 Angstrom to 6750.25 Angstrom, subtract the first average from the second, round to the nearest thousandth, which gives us 0.176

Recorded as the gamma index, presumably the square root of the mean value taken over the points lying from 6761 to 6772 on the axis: 2.92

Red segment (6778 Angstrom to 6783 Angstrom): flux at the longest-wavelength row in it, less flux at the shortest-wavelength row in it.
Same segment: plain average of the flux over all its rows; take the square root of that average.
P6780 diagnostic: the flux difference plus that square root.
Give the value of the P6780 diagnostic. 2.81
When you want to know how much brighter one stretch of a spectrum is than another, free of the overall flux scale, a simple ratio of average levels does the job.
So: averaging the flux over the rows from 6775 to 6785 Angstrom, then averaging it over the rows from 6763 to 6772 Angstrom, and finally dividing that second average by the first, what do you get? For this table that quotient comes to 1.02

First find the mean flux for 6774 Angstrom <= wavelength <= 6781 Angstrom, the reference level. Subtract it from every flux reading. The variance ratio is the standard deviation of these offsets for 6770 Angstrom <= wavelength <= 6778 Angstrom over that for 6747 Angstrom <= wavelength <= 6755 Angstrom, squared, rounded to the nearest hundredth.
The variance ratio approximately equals 0.27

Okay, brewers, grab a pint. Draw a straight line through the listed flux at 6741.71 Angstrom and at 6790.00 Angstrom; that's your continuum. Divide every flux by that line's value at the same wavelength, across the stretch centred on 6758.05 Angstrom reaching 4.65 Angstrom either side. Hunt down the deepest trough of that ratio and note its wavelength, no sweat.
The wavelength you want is 6754.14 Angstrom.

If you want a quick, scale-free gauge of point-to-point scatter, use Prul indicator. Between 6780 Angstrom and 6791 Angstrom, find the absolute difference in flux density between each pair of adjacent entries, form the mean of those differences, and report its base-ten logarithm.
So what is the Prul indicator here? -1.32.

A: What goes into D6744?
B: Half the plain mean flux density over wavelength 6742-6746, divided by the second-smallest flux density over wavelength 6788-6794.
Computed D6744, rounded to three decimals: 0.499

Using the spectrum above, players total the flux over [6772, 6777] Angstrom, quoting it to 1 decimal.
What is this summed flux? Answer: 25.4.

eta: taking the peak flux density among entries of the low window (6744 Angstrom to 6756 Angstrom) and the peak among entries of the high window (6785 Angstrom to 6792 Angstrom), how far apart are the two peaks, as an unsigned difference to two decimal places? 0.27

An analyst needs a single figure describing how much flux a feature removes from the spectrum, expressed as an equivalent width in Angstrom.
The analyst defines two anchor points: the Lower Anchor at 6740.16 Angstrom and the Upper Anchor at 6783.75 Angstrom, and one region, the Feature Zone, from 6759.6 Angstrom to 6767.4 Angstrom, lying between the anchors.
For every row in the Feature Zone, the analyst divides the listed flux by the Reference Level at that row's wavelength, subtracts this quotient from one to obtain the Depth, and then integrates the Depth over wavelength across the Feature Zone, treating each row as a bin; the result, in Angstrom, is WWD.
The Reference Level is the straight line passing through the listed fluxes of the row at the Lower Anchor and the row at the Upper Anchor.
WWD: -0.60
